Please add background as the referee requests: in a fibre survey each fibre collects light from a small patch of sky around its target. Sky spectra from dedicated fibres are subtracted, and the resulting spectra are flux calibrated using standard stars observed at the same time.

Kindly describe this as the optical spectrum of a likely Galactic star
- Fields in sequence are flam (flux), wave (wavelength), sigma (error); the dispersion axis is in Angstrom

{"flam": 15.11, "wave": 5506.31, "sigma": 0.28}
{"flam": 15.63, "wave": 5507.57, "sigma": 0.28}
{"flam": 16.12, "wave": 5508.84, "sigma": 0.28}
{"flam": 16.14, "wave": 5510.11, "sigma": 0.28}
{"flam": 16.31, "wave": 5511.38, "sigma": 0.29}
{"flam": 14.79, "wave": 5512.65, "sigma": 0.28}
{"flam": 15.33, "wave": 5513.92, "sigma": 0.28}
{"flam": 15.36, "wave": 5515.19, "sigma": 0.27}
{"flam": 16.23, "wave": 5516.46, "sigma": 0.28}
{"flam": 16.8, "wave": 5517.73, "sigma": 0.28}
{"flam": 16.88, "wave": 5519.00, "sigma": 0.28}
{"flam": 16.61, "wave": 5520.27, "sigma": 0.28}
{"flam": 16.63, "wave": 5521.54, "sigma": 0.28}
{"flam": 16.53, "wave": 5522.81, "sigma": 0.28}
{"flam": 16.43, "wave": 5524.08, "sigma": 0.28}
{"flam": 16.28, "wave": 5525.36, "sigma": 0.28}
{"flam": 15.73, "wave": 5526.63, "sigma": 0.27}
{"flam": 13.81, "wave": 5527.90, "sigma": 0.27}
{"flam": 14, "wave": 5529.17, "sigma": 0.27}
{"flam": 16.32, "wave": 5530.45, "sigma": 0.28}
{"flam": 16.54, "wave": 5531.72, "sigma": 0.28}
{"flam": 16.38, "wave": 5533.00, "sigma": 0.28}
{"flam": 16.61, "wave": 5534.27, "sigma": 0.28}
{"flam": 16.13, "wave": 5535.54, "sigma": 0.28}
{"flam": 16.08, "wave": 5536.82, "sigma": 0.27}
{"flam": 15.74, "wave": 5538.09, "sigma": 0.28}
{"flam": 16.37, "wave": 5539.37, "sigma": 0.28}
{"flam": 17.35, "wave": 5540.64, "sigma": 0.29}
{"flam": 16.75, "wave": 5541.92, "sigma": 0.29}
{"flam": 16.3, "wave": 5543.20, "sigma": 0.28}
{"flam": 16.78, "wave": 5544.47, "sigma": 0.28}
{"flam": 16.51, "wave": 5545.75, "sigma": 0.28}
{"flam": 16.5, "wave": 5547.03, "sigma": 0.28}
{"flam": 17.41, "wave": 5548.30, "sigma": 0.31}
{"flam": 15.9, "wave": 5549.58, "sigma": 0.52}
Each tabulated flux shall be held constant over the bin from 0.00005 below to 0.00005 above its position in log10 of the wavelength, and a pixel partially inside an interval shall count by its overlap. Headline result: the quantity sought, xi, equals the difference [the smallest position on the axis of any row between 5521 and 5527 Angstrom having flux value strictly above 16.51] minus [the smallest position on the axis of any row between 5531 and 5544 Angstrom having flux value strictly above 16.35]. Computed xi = -10.2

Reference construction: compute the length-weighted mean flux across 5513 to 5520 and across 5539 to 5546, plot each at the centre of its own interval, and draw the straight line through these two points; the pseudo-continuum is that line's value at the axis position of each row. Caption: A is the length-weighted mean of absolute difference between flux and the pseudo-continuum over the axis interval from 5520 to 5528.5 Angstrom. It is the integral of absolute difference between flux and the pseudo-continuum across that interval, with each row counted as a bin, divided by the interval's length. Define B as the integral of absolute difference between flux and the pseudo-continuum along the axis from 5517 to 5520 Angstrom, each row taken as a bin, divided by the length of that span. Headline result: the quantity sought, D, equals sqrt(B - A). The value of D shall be 0.1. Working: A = 0.64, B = 0.7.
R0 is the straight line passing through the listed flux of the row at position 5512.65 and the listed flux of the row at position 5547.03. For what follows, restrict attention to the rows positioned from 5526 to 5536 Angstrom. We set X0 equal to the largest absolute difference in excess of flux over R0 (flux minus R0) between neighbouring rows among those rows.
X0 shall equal 2.3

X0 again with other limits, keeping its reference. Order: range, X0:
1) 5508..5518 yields 1.6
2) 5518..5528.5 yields 2.0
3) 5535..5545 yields 0.9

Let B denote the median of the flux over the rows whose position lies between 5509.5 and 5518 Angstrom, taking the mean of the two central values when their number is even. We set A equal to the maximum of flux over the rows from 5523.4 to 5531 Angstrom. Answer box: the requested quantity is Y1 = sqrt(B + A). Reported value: 5.71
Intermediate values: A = 16.43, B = 16.1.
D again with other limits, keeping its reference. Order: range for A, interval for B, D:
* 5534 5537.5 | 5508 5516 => 0.4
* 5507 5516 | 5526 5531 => 1.0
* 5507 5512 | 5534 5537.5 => 0.3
